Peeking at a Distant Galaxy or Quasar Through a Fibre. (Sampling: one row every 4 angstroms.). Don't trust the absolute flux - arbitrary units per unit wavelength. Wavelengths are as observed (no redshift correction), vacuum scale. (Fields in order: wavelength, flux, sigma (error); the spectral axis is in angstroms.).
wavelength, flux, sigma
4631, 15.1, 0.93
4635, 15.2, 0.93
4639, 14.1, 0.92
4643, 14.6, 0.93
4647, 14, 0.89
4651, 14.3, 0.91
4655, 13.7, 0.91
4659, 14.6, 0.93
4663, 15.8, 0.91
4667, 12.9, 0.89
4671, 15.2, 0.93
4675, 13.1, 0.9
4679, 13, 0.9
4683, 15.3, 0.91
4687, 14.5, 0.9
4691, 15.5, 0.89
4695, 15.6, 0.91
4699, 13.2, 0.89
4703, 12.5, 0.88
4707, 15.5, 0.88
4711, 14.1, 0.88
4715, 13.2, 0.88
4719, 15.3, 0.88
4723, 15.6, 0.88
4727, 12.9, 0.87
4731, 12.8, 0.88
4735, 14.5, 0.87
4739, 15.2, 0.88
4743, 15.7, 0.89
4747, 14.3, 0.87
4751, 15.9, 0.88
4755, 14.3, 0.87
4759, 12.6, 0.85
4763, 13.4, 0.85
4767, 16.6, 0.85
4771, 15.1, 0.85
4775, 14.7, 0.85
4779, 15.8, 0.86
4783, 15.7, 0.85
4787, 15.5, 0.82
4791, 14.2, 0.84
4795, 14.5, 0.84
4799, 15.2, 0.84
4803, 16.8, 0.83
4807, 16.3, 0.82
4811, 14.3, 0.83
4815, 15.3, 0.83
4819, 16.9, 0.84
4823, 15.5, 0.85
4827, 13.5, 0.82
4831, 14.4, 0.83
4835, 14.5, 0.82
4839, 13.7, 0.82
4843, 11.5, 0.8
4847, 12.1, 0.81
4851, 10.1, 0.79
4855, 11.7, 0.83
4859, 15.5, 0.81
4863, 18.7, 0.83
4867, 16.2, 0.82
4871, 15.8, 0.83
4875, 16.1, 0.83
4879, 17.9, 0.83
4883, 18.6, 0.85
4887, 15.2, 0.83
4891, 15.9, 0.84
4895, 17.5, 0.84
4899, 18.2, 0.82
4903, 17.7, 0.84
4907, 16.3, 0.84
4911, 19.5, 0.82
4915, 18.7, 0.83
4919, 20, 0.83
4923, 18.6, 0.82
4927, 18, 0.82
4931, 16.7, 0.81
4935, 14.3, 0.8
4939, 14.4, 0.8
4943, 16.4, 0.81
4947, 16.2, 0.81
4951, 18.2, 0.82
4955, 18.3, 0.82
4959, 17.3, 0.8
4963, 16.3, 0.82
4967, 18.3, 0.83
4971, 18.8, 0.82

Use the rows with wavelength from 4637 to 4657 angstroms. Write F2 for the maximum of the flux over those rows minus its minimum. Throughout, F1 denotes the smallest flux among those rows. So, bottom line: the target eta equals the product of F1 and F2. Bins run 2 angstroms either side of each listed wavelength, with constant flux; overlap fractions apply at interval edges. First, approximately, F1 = 13.7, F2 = 0.9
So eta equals 12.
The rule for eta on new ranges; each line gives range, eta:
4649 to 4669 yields 37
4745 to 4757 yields 23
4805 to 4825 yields 37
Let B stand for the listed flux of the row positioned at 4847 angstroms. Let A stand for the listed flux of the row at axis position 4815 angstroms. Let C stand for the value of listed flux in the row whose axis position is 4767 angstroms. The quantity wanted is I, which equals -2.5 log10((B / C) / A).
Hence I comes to 3.3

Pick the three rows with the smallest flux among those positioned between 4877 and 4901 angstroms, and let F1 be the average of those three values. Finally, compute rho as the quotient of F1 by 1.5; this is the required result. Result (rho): 10.8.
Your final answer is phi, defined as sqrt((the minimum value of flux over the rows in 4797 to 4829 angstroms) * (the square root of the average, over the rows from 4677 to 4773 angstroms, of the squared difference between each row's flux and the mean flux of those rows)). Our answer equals 4.0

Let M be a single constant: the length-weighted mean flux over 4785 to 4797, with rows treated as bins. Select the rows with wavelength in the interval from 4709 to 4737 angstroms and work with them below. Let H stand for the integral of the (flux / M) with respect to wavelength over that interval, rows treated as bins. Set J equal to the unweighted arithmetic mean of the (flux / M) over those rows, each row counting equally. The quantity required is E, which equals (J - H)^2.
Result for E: 664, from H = 27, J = 0.95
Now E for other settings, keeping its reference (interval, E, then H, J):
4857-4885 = 967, 32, 1.15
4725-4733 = 37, 7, 0.87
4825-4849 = 430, 22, 0.90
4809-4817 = 49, 8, 1.00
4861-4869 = 69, 9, 1.18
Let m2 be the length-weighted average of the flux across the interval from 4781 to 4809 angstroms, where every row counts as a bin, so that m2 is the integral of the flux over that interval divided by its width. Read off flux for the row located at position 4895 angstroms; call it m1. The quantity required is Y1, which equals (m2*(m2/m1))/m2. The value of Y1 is 0.88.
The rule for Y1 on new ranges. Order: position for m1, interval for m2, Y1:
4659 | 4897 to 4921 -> 1.26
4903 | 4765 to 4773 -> 0.90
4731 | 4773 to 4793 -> 1.19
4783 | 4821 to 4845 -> 0.88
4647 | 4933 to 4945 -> 1.07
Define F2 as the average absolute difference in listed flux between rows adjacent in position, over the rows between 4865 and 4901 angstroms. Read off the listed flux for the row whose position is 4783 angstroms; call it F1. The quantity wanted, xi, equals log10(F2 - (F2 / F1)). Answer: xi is 0.051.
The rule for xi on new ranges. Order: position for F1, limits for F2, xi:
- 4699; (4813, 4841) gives 0.020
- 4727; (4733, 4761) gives 0.062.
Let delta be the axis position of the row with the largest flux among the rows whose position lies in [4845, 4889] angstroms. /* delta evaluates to 4863 angstroms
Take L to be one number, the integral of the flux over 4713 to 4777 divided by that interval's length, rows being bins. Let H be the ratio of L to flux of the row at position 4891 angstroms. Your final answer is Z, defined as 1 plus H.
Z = 1.91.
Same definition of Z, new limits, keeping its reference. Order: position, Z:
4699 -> 2.10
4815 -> 1.95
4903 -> 1.82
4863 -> 1.78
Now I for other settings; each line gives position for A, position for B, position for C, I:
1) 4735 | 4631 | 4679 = 2.7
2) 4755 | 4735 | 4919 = 3.2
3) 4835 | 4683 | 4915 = 3.1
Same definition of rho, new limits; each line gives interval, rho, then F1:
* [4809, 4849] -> 8.2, 12.4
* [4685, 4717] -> 8.6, 13.0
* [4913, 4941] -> 10.1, 15.1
